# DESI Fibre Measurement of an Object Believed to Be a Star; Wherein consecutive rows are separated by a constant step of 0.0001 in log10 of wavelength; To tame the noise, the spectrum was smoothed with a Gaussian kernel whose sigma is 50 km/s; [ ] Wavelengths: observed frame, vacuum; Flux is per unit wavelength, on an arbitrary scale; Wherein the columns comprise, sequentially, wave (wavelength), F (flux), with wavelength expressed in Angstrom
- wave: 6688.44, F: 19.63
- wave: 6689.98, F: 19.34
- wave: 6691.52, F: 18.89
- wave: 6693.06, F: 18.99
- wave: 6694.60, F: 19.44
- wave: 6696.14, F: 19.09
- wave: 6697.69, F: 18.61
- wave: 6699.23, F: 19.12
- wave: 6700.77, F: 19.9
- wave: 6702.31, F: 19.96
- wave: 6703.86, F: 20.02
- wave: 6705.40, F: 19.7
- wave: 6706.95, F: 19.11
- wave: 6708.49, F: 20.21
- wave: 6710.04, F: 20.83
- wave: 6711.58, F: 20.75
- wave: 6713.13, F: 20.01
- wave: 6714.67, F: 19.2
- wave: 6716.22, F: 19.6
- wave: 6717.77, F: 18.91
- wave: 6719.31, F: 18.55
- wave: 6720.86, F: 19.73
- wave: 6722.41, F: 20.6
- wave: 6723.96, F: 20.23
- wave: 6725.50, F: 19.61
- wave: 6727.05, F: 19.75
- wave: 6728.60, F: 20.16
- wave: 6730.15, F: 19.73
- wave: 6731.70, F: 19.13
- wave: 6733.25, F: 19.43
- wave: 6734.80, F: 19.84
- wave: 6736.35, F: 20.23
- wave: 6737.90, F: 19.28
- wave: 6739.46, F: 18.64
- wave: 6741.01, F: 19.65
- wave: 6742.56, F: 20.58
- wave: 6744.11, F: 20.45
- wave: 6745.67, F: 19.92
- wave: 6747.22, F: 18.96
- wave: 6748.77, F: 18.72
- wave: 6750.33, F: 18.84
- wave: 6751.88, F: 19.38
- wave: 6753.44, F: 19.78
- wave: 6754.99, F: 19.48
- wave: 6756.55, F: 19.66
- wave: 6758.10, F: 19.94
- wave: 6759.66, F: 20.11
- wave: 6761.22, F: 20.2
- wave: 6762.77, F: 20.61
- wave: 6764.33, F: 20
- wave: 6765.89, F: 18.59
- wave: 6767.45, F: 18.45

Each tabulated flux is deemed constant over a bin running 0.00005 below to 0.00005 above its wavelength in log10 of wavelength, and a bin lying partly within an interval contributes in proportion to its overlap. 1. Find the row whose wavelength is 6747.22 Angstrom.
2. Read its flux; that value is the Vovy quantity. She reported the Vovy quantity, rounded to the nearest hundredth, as 18.96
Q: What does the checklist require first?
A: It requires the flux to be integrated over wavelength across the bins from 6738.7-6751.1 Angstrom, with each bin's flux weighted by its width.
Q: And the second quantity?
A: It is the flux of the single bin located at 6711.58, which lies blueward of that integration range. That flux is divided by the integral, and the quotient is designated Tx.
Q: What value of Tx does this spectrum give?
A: 0.086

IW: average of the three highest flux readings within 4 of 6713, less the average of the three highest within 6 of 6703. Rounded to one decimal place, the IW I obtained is 0.5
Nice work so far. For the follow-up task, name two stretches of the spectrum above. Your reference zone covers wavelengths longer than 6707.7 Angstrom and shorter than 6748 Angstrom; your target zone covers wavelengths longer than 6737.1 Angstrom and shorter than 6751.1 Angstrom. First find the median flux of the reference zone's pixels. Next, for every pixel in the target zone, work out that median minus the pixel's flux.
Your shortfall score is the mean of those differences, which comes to 0.29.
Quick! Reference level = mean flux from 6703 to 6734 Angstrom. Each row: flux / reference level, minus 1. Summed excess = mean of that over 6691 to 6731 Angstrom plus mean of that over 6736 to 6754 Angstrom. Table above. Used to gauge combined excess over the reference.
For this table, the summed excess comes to -0.018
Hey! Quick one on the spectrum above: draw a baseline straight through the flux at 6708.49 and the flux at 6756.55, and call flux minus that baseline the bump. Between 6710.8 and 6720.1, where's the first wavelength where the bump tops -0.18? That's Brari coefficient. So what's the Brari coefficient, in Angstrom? 6711.58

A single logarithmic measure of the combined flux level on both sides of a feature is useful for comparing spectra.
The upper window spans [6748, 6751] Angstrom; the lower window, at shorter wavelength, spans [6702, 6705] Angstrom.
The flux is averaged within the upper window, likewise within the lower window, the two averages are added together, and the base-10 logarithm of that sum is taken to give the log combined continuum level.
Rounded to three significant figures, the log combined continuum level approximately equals 1.59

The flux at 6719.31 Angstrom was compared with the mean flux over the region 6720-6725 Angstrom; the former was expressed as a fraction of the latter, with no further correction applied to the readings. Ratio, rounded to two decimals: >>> 0.92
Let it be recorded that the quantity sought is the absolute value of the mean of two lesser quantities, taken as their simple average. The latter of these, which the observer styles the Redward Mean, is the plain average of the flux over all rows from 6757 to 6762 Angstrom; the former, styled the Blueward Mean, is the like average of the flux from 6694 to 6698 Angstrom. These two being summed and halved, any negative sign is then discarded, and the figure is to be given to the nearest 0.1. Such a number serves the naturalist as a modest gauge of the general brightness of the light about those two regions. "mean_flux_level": 19.6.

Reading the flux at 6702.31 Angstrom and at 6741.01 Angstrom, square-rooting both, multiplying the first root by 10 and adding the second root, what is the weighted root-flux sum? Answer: 49.1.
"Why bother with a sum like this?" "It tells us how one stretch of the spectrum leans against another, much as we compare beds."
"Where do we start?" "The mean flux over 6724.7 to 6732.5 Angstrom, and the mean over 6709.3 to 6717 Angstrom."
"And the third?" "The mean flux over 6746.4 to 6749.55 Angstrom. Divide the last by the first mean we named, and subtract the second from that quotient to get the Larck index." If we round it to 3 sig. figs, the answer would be -19.1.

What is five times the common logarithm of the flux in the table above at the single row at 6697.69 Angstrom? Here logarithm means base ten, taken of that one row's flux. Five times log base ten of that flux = 6.35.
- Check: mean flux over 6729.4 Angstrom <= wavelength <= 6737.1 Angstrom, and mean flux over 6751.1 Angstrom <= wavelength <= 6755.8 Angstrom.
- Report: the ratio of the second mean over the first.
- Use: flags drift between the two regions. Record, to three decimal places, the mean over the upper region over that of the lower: 0.994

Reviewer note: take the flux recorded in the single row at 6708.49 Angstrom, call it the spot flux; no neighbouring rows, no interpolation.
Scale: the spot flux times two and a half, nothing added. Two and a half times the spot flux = 50.5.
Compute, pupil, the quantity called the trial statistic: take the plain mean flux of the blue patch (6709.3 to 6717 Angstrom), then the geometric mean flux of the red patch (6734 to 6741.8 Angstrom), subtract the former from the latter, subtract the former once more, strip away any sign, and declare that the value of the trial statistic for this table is 20.6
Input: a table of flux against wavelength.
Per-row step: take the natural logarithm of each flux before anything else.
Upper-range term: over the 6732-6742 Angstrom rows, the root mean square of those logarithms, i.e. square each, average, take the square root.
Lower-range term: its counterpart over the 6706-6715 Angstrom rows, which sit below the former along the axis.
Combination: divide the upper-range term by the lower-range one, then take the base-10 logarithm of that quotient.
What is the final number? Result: -0.0037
